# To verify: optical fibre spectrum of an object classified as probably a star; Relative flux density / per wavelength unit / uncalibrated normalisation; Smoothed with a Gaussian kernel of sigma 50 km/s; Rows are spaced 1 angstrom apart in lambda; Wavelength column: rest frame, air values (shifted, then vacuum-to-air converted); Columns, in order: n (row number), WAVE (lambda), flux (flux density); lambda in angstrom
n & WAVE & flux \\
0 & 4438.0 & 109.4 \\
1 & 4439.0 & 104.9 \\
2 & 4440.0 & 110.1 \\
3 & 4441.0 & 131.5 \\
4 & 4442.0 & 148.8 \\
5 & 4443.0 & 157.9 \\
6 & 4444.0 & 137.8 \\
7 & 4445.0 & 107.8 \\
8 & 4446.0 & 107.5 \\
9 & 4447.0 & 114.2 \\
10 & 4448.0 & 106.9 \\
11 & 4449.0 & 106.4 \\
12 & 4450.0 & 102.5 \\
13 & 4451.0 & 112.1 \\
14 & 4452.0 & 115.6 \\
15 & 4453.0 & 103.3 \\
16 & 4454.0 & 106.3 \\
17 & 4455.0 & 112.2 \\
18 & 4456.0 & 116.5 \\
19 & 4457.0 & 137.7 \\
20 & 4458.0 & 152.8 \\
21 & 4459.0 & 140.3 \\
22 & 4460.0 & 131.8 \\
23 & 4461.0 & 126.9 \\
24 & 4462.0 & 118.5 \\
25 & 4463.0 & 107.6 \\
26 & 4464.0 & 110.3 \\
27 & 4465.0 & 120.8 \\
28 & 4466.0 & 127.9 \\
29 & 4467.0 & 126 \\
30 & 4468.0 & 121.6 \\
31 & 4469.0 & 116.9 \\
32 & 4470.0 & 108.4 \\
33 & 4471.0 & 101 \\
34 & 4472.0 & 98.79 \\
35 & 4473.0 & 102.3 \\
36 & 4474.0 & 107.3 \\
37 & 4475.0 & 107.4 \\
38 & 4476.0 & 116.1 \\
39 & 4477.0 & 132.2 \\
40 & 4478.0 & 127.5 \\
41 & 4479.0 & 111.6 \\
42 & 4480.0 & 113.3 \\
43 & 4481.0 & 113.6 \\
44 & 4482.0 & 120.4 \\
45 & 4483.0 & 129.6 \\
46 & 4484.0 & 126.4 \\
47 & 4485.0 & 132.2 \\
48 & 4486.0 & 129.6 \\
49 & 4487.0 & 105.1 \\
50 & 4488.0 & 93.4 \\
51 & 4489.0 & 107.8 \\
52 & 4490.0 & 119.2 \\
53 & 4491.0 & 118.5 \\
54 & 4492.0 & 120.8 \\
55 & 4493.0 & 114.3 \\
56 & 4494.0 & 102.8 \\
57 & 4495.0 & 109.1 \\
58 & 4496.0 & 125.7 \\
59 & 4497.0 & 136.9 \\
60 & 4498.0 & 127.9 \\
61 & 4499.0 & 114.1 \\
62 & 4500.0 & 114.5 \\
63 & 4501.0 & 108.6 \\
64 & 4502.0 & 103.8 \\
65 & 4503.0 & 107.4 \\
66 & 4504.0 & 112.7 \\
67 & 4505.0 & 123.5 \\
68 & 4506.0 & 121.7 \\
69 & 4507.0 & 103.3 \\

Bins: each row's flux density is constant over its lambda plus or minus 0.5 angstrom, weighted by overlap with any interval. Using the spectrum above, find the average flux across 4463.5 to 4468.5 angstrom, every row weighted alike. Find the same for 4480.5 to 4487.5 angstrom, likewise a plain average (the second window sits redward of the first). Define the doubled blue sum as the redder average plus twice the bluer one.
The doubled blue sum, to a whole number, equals 365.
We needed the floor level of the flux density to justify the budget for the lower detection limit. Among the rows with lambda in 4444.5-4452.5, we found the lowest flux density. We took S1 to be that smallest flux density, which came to 102.5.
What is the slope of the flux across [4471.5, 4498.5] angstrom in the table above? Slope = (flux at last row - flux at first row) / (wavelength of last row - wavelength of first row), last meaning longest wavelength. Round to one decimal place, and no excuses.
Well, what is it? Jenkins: 1.1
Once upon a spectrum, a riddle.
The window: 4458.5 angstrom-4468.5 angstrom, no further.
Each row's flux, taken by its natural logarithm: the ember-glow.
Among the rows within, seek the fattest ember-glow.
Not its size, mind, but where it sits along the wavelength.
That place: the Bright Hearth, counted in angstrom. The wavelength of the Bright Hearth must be 4459.0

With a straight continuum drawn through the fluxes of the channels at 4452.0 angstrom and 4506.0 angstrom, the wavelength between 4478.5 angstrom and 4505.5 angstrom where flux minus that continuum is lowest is 4488.0 angstrom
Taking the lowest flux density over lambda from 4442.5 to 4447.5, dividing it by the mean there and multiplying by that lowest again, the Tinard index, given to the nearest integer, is 92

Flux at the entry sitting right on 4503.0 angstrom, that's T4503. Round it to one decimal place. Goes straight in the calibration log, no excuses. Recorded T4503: 107.4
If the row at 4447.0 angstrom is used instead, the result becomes 114.2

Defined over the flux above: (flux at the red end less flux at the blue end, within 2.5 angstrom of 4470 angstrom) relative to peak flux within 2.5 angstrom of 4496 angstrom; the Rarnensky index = -0.17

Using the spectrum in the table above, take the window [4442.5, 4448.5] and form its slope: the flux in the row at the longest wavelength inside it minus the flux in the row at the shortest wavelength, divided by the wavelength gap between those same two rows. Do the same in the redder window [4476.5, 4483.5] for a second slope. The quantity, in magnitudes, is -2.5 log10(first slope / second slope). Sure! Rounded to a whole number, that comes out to -3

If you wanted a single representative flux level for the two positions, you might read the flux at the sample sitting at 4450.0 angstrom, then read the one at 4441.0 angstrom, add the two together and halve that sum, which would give 117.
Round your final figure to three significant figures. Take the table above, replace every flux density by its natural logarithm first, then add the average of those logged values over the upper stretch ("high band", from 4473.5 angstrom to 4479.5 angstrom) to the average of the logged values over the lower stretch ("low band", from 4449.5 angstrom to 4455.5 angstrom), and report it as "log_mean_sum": 9.45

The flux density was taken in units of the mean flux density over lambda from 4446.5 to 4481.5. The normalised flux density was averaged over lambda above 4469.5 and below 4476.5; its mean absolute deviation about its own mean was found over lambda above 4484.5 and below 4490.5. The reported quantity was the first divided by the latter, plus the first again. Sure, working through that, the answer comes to 9.4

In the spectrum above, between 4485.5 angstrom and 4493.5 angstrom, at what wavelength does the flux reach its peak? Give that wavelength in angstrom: 4486.0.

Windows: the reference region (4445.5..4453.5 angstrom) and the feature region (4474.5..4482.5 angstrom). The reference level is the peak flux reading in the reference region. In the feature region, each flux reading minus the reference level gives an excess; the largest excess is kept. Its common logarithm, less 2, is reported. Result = -0.78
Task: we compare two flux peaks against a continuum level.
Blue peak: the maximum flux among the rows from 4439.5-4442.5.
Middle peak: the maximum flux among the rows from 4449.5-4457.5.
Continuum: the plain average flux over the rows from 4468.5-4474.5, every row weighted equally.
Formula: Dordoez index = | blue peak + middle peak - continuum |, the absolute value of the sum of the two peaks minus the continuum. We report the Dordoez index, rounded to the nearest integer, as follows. 181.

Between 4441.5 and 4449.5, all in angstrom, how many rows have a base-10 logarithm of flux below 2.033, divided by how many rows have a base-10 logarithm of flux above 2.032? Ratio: 0.80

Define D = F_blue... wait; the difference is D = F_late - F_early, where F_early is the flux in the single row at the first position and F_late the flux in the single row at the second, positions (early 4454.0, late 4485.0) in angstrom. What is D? 26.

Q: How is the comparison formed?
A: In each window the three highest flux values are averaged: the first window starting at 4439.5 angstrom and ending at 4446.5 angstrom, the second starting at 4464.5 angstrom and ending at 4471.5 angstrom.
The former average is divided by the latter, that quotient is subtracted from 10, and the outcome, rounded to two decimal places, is 8.82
